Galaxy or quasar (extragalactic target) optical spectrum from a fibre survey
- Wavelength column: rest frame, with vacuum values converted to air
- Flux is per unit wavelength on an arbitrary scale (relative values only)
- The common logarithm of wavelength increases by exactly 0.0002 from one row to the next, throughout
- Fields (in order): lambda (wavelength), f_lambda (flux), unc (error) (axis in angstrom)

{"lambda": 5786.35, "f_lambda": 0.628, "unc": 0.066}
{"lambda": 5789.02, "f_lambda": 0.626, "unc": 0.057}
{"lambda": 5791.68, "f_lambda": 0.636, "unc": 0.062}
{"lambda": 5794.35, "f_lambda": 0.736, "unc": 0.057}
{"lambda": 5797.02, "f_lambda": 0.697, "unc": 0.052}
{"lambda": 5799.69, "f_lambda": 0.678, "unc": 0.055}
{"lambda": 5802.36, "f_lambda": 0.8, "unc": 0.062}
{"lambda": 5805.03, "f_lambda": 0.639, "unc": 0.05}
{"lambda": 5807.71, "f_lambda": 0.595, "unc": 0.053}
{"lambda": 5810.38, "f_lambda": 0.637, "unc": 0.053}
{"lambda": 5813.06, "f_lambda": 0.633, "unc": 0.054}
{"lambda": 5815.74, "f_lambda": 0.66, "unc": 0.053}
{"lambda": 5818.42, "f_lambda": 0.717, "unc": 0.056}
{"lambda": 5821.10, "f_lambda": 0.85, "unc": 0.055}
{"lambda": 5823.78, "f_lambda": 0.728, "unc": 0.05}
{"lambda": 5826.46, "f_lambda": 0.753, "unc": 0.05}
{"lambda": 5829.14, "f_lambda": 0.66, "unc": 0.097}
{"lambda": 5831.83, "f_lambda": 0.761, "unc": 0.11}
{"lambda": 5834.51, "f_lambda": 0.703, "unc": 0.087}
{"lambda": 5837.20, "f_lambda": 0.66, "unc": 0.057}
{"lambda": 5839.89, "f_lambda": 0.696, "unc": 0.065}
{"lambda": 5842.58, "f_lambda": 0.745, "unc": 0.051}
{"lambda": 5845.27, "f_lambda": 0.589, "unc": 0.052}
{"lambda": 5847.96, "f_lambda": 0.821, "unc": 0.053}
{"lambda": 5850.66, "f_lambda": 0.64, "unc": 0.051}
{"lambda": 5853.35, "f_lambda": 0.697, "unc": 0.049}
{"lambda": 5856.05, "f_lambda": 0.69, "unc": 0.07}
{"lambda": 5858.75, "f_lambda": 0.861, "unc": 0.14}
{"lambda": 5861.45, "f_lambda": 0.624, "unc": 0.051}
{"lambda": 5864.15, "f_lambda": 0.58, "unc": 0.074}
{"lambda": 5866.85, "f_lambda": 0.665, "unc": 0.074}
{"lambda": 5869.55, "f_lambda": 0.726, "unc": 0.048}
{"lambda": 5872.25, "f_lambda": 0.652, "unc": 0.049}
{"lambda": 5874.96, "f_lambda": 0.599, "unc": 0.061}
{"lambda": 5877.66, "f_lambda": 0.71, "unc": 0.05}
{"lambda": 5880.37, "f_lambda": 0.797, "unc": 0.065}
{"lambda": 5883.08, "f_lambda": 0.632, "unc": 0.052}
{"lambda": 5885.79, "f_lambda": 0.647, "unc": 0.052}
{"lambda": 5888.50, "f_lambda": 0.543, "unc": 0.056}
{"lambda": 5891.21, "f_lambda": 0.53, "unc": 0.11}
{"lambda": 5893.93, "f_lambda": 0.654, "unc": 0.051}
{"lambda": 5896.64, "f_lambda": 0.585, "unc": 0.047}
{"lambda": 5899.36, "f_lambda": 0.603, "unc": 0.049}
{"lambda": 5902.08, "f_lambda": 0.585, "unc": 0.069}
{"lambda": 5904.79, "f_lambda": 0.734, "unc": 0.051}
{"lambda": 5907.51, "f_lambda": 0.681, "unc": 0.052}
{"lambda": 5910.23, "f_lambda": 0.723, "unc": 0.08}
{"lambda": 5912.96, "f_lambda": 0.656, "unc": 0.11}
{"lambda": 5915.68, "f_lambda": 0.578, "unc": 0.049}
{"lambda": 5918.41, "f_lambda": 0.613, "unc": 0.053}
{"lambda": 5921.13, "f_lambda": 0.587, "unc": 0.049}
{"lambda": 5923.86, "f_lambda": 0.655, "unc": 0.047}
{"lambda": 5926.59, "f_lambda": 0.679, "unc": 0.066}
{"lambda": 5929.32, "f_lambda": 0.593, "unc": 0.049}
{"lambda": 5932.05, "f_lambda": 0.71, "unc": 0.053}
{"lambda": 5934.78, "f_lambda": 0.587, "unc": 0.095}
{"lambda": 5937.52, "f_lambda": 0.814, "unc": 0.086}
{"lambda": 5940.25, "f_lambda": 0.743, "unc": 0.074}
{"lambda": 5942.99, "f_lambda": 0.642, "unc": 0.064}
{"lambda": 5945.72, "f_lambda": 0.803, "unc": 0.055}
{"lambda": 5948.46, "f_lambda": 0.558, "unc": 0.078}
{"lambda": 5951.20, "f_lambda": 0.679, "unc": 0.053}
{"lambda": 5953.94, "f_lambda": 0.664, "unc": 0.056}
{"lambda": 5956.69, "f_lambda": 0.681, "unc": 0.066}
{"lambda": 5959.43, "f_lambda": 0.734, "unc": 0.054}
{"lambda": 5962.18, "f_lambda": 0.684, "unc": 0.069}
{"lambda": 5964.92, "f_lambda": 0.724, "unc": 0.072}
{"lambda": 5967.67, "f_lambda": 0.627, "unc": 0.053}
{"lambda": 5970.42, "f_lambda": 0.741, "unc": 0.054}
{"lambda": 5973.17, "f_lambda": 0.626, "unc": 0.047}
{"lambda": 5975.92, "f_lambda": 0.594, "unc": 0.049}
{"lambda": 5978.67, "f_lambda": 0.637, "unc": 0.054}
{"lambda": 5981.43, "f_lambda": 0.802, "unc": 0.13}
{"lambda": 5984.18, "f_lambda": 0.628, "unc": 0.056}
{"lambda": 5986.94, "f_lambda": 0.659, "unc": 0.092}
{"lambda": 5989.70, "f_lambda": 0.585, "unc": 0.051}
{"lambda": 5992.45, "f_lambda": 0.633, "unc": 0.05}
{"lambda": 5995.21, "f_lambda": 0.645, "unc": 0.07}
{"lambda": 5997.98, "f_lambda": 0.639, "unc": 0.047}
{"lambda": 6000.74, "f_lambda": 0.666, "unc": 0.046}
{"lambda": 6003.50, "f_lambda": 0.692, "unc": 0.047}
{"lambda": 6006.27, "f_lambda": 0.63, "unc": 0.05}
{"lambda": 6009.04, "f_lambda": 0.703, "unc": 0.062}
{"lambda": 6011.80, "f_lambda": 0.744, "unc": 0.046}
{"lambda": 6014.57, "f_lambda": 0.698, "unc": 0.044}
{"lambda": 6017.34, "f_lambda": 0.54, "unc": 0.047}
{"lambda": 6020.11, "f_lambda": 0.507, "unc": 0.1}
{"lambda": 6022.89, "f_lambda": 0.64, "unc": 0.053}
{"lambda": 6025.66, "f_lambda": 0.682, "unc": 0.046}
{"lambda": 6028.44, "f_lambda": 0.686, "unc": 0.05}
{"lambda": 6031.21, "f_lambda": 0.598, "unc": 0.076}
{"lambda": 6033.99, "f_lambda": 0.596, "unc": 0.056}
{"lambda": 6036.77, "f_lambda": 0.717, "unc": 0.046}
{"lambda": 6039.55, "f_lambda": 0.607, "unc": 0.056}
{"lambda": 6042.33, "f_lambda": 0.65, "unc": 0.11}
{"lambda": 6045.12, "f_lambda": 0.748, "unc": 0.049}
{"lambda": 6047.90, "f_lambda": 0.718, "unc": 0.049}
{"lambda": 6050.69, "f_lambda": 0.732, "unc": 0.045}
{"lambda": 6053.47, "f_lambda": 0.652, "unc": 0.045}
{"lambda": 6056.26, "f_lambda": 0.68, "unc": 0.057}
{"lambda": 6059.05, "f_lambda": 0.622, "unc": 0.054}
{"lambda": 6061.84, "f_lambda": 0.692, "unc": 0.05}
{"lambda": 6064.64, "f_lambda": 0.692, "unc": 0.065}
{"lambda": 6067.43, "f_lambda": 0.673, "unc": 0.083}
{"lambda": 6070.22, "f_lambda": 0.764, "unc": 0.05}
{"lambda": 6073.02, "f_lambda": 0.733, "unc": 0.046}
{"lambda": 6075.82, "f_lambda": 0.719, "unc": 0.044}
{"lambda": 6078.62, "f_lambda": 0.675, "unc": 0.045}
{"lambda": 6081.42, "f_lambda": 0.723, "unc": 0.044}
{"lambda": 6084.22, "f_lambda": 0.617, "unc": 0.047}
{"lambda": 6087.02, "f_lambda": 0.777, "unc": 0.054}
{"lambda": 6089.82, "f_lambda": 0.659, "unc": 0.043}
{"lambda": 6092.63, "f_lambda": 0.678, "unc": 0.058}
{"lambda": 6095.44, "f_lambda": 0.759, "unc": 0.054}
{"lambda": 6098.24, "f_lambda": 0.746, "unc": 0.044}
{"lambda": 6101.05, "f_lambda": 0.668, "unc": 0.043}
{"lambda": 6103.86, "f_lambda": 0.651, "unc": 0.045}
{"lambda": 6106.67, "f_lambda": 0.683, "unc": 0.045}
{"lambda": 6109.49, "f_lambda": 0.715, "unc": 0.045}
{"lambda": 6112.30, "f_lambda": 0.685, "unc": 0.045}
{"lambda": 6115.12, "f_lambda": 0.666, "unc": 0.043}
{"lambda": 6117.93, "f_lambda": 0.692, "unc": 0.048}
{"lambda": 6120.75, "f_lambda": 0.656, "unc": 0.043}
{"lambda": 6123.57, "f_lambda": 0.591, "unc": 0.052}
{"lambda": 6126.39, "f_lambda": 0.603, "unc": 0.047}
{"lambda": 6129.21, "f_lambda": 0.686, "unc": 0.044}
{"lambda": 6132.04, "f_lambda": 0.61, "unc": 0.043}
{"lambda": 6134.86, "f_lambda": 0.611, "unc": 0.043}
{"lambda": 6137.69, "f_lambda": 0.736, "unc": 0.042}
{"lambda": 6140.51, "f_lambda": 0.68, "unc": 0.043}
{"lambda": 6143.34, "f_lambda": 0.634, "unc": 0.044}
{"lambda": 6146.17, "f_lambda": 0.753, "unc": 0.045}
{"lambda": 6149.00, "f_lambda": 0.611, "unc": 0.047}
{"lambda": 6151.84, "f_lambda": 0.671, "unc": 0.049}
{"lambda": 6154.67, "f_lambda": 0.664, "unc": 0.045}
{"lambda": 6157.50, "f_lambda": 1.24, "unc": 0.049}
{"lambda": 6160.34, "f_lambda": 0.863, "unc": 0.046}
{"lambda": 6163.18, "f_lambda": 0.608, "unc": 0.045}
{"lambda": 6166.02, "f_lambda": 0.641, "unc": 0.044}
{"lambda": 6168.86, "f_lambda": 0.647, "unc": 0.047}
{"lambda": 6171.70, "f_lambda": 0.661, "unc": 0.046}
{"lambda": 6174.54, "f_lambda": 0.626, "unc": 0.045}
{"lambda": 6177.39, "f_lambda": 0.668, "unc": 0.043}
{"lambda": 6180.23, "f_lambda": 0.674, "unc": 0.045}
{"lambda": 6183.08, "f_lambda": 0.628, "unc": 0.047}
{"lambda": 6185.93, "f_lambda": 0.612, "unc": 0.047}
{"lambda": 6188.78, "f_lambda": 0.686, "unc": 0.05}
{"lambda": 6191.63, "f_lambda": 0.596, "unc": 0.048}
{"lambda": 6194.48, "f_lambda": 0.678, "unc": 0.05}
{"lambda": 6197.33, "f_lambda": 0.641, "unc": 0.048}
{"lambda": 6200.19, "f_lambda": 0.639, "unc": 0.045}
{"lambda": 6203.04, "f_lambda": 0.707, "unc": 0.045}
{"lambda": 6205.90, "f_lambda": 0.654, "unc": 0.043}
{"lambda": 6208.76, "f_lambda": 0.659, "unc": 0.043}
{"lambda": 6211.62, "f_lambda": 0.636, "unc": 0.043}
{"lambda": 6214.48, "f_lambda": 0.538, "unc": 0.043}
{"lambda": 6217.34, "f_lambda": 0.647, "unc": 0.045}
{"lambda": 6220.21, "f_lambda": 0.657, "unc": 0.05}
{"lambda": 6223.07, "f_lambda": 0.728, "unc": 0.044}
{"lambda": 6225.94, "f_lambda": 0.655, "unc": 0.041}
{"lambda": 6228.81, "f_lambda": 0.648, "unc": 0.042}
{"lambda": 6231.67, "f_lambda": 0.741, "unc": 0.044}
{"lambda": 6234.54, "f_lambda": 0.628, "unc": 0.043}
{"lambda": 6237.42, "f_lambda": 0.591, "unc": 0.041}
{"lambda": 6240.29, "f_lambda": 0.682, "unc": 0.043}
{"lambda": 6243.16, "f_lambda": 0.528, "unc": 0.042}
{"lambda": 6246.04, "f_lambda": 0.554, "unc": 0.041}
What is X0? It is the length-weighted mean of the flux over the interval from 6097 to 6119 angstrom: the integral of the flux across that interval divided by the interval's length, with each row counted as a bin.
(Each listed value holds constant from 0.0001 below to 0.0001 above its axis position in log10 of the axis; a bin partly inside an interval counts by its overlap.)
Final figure 0.69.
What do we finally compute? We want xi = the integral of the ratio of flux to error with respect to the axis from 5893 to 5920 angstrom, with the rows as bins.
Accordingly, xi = 302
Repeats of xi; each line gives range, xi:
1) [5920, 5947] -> 302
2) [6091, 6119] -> 417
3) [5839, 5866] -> 309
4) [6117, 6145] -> 408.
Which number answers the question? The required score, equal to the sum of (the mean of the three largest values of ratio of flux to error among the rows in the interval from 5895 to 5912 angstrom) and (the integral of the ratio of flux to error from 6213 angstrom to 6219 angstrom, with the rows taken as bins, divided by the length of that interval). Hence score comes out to 26.8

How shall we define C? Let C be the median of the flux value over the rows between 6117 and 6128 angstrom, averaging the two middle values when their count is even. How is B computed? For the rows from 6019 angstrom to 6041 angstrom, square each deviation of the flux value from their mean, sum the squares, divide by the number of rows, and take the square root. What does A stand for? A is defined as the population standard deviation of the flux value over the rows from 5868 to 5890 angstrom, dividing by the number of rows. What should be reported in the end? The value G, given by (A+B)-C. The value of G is -0.49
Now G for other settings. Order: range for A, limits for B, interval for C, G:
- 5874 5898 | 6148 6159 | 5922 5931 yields -0.32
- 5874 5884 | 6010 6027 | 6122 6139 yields -0.45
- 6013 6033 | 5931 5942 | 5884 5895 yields -0.44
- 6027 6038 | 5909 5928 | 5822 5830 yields -0.63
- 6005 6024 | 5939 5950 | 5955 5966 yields -0.53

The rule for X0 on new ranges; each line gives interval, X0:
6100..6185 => 0.68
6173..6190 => 0.65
